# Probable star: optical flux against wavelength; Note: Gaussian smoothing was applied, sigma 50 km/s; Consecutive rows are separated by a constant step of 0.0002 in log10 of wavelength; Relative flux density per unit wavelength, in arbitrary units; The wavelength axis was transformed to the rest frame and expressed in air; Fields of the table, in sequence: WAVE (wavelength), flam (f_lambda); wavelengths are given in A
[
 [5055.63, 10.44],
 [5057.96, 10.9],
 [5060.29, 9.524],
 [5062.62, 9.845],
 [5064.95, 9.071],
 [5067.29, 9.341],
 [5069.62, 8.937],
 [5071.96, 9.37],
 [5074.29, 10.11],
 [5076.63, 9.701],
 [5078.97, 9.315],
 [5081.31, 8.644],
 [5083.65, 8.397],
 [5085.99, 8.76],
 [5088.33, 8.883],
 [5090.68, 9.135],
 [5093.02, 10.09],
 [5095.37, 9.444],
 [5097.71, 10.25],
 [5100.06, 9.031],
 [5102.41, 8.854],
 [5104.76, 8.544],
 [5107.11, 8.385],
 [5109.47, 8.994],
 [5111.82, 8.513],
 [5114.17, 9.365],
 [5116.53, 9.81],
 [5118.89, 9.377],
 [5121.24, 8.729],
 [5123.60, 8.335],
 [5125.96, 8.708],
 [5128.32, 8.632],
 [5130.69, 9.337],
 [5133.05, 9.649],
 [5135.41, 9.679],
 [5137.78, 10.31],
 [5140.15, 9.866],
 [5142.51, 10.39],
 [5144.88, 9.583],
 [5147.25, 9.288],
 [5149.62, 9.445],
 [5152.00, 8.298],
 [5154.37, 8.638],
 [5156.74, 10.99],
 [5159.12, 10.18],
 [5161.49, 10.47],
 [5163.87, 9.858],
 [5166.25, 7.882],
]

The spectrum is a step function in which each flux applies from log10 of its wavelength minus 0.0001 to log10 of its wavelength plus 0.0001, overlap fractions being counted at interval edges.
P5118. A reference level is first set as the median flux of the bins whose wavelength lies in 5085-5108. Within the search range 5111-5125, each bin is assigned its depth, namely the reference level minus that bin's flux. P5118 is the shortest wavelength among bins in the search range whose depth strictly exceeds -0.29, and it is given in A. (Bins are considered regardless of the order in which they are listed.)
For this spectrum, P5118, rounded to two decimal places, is 5111.82 A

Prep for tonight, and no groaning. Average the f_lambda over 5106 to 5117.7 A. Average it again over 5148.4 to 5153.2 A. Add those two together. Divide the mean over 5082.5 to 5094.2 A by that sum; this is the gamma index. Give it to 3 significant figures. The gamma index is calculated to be 0.506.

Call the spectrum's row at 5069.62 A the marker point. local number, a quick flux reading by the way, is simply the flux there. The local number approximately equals 8.937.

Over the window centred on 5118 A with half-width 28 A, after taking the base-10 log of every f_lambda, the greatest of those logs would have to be 1.02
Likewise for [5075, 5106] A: 1.01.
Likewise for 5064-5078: 1.00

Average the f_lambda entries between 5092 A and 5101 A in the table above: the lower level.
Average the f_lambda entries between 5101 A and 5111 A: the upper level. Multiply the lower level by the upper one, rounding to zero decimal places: 84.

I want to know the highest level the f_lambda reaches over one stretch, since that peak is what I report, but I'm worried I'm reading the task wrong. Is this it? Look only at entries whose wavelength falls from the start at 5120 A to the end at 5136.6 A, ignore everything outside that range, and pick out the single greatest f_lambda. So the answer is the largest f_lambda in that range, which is 9.679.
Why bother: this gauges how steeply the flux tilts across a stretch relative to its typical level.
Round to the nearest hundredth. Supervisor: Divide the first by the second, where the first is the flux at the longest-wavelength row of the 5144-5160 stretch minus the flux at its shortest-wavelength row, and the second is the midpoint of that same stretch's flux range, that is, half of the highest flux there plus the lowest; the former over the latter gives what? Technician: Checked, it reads 0.06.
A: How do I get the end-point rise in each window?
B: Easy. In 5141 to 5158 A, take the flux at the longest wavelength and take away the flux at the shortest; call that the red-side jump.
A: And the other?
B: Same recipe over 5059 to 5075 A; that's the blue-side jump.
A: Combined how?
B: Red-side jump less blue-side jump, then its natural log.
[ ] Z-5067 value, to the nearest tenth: -4.3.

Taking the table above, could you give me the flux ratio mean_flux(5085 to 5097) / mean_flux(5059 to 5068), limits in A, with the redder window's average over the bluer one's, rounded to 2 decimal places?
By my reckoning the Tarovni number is 0.98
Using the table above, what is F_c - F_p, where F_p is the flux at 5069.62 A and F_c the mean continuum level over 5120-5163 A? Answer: 0.5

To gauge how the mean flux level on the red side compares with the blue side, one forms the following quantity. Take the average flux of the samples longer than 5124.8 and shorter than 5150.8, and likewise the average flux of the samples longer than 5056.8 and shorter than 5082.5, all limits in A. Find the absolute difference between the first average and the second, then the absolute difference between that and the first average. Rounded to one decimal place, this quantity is 9.5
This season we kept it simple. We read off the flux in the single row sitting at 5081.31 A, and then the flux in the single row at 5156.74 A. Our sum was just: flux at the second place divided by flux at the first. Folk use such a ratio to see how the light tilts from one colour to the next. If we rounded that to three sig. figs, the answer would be 1.27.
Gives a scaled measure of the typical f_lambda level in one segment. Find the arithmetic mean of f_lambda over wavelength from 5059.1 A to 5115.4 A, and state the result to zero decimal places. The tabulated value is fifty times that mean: 459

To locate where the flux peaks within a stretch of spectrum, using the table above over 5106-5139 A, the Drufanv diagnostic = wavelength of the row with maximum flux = 5137.78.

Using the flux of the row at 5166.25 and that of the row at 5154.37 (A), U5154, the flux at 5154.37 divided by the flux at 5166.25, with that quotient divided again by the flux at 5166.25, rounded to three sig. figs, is 0.139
